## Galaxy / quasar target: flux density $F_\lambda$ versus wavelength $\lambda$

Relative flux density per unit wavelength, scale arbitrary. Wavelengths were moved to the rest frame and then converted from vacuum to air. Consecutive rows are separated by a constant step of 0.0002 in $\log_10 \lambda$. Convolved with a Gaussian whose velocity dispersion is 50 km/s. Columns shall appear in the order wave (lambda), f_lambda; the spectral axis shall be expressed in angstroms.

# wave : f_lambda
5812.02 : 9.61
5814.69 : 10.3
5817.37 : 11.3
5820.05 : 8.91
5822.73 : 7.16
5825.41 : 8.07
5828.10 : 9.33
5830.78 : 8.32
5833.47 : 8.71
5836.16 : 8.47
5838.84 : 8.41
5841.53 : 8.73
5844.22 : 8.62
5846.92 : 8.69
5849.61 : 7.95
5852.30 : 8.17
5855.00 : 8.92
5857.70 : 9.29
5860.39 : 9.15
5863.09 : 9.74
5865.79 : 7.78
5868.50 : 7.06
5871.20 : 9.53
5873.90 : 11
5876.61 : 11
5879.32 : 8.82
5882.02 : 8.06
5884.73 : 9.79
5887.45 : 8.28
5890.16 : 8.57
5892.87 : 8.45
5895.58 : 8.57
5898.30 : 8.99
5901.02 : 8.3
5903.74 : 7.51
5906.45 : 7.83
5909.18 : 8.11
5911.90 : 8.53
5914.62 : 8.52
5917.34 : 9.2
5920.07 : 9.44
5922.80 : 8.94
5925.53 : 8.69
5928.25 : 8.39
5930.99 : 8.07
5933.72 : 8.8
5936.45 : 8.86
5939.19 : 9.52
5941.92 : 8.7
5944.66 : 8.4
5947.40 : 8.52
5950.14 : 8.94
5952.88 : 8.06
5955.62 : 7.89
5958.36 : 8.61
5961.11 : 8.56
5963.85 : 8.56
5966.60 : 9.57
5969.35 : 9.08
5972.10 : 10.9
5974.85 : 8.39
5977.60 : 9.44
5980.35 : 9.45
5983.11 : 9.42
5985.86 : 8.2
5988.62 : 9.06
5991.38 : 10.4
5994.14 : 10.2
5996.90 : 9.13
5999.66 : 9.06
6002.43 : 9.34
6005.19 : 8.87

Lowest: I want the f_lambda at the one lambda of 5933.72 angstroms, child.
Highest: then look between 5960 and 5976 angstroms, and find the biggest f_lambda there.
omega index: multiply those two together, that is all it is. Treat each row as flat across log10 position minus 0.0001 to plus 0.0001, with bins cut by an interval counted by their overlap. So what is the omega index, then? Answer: 96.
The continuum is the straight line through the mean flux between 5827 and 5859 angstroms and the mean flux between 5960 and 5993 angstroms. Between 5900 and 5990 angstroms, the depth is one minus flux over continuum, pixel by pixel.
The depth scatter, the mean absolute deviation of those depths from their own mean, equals 0.051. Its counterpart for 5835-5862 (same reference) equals 0.034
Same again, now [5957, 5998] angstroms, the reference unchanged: 0.064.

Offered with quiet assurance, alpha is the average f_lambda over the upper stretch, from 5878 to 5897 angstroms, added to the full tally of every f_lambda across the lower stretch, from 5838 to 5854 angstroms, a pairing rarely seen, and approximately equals 59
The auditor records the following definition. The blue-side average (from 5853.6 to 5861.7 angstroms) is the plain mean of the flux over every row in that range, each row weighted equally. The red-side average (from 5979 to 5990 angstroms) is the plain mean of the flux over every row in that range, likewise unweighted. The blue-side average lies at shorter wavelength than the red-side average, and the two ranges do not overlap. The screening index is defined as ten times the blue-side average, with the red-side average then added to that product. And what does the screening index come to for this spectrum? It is 100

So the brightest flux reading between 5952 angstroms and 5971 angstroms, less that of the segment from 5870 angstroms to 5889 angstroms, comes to -1.4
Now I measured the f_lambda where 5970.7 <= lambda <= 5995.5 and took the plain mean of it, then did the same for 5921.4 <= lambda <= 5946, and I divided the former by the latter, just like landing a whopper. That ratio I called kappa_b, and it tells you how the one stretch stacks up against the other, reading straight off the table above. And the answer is 1.09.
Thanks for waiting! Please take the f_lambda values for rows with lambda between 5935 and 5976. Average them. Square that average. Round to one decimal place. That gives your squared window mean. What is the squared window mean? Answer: 78.1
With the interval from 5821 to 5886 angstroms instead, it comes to 77.1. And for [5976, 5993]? 87.0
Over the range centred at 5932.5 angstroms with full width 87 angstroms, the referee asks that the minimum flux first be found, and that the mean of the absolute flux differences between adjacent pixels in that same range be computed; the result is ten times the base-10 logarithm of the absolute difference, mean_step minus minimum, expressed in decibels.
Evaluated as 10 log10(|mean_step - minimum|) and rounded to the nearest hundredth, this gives 8.44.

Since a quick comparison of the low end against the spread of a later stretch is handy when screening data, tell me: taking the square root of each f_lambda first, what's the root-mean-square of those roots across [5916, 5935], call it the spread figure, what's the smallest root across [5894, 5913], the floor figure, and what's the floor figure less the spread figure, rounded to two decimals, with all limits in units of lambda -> -0.22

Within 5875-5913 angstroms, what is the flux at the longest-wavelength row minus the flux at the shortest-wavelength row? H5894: -2.5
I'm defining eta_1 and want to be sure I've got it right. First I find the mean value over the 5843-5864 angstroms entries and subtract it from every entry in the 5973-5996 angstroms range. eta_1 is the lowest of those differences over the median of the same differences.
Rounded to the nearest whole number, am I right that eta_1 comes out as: -1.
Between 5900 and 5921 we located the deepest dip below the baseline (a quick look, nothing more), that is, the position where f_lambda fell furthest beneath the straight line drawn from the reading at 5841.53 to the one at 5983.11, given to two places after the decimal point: 5903.74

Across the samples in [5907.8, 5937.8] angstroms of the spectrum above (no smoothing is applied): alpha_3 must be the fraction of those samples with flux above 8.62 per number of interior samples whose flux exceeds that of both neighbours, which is 0.27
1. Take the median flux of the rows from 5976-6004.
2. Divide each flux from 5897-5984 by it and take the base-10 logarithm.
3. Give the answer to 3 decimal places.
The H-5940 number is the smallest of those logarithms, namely -0.097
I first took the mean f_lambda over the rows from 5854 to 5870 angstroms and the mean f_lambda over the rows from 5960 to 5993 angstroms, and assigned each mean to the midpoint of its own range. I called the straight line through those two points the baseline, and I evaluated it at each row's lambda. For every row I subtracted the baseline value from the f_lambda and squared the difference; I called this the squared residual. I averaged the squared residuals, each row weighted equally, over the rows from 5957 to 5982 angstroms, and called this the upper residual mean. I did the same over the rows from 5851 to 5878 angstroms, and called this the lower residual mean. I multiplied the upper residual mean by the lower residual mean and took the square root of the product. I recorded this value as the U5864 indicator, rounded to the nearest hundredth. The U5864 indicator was 0.94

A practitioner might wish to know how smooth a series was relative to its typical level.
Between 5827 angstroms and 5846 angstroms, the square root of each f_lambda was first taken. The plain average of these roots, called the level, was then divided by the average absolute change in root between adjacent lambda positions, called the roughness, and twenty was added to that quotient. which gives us 69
